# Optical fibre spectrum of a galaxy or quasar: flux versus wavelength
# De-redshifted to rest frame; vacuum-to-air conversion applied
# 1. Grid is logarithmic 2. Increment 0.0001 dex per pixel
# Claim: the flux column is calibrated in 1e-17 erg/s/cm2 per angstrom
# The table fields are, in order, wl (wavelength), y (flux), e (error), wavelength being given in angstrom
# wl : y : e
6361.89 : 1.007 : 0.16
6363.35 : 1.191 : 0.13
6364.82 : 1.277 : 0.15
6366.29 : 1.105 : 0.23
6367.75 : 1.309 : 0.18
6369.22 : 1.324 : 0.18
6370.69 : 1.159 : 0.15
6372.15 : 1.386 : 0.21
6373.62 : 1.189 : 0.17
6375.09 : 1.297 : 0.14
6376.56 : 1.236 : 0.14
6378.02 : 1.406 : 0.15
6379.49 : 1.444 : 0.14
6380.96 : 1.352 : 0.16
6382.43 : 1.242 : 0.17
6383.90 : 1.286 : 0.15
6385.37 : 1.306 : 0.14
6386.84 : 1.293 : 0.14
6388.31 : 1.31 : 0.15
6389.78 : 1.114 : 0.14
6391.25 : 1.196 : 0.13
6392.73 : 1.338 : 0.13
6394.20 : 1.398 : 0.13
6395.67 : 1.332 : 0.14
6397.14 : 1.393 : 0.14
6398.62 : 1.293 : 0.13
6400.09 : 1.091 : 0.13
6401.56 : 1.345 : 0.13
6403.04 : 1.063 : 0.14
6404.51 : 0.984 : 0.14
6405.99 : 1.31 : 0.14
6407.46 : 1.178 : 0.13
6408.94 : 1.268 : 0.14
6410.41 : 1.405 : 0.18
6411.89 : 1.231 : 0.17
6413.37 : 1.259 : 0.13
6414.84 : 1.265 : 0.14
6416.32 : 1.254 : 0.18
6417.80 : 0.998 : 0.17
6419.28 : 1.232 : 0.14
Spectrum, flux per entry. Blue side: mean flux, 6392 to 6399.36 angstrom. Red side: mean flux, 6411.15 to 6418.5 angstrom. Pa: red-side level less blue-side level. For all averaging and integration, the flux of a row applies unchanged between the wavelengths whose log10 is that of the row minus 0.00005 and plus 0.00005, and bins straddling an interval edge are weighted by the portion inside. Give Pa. -0.15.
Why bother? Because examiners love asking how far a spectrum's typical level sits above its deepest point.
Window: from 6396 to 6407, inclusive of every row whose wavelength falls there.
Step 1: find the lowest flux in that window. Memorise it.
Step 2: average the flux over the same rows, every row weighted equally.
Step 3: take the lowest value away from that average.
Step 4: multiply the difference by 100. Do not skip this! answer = 23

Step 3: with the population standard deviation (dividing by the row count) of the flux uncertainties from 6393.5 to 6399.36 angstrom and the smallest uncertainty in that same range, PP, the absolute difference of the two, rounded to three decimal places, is 0.125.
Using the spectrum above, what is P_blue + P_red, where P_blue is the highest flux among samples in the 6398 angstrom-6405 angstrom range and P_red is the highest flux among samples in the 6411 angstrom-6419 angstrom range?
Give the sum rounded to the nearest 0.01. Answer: 2.61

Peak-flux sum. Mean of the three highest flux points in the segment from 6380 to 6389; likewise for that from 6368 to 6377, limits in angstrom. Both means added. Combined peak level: 2.66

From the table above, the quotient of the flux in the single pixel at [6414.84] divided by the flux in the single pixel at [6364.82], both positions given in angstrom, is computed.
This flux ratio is 0.99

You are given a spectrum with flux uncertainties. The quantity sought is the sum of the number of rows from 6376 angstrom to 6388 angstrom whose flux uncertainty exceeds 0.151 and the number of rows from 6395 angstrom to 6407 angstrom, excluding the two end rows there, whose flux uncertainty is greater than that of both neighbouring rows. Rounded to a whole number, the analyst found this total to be 2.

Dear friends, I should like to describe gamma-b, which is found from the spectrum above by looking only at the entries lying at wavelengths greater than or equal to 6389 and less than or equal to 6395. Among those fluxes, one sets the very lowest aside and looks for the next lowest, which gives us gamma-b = 1.196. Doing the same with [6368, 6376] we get 1.189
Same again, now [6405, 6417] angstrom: 1.231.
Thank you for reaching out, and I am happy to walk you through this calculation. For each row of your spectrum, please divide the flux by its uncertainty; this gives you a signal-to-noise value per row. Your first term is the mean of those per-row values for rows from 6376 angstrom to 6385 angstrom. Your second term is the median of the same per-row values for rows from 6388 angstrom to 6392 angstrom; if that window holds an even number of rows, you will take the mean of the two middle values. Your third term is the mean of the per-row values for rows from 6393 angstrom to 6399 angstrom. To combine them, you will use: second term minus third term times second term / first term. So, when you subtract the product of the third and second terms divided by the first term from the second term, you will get -1.2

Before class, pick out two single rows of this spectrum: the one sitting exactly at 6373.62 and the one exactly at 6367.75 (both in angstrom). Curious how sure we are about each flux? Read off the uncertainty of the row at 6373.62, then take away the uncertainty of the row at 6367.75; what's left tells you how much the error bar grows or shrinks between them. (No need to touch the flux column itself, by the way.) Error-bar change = -0.010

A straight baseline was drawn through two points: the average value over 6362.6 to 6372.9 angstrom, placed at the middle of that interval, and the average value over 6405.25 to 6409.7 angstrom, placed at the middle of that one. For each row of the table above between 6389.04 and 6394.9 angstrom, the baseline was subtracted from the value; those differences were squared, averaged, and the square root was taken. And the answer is 0.11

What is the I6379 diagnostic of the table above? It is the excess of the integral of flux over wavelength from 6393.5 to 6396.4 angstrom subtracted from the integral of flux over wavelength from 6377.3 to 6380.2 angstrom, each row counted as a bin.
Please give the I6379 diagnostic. 0.2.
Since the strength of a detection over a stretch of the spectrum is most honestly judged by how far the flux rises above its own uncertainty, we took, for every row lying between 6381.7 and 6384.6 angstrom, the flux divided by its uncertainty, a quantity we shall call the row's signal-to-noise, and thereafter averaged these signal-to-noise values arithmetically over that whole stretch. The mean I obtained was 7.9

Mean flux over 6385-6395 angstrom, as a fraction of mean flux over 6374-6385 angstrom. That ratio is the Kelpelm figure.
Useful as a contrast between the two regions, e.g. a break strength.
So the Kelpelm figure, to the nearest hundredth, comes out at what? 0.97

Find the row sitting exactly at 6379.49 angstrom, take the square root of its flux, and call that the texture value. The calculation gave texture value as 1.20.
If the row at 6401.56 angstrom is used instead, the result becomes 1.16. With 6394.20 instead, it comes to 1.18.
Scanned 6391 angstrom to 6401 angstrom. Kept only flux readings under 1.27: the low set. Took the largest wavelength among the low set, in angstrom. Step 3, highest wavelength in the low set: 6400.09 angstrom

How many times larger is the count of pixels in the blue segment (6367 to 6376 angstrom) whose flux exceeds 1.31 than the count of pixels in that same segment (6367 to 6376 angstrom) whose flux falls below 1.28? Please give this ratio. 1.0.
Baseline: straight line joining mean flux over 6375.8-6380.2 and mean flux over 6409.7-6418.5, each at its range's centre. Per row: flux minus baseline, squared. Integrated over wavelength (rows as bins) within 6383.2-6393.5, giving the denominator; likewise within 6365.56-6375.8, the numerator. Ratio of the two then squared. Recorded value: 9.4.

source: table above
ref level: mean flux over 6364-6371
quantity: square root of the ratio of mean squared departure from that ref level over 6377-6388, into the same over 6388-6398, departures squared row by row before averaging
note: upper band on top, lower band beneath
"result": 1.0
